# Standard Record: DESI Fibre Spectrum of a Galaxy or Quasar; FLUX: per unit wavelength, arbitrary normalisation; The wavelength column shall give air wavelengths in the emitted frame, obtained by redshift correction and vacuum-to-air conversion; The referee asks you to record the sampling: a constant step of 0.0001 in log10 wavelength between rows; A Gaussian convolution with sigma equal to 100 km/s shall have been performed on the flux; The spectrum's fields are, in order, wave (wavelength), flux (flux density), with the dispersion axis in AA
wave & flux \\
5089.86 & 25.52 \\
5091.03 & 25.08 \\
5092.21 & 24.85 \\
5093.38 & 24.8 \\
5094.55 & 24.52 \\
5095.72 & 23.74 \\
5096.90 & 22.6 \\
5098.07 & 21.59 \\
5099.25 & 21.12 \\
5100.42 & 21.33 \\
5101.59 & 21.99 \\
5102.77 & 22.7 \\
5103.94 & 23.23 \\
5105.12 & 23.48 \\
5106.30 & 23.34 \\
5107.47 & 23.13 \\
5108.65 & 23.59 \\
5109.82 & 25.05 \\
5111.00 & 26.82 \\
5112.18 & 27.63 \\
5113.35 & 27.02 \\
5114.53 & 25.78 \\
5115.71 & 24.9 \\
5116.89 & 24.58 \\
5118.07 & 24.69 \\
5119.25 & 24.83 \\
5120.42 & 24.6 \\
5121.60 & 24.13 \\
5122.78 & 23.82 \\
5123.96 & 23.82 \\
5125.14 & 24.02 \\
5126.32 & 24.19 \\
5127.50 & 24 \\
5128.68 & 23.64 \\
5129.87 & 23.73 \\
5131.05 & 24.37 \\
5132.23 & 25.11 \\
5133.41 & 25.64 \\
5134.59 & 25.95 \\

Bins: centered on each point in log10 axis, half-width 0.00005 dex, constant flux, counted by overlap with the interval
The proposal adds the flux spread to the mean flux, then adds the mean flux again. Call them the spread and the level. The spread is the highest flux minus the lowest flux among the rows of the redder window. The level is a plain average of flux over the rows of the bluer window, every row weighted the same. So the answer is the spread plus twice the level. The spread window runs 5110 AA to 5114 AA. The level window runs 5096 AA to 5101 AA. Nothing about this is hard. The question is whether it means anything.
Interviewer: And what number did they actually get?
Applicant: 44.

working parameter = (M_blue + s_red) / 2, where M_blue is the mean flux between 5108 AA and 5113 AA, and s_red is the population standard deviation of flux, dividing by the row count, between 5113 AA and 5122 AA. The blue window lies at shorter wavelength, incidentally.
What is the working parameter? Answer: 13.3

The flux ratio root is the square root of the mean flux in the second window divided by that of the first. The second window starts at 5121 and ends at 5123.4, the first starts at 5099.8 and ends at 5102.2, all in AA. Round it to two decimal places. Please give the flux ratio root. 1.05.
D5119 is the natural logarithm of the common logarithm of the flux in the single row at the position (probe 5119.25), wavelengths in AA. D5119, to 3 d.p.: 0.333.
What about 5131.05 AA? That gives 0.327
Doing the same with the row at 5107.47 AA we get 0.311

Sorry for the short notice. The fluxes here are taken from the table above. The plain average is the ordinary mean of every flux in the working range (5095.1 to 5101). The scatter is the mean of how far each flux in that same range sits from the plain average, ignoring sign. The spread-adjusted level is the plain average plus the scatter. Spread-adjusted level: 23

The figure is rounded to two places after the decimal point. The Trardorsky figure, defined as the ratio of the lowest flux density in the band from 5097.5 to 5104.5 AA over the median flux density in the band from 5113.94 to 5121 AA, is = 0.85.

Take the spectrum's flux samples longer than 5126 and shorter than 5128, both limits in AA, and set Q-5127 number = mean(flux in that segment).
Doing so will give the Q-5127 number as 24.1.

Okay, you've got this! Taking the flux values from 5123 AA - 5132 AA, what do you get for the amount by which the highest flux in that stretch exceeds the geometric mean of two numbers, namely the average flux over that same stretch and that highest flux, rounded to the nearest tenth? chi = 0.2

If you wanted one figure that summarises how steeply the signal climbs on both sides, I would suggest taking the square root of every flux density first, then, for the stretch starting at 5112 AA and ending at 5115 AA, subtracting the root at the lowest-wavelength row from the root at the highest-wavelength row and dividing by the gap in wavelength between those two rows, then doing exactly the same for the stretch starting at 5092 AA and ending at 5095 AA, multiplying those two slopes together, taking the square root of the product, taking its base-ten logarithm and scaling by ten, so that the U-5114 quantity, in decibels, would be -14.8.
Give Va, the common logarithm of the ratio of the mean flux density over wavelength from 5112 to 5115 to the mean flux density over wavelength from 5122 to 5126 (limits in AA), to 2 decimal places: 0.05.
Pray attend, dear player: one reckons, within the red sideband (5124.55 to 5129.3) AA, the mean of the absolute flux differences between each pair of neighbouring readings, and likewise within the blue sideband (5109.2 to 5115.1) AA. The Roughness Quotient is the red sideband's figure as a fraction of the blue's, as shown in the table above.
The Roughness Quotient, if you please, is 0.2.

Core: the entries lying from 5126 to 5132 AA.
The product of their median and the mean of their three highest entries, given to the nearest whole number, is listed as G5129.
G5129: 580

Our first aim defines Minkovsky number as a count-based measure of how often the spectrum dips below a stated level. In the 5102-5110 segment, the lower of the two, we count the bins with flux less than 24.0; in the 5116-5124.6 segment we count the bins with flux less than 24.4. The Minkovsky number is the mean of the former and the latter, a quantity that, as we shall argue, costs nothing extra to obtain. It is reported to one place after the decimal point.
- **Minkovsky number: 4.5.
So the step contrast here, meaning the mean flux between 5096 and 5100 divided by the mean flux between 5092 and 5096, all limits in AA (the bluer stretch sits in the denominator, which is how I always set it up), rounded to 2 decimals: 0.89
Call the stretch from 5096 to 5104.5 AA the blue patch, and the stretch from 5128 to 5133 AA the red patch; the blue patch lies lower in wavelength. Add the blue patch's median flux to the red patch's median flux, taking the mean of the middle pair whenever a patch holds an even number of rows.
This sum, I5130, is 46.0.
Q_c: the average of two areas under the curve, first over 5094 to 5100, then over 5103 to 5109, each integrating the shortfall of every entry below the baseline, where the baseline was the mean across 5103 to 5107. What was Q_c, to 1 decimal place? 1.9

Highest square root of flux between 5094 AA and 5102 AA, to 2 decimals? 4.95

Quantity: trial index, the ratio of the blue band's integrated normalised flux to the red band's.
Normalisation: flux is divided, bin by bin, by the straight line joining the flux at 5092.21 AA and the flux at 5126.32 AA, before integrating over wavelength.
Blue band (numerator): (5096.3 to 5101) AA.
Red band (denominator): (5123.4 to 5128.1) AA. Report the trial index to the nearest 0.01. 0.88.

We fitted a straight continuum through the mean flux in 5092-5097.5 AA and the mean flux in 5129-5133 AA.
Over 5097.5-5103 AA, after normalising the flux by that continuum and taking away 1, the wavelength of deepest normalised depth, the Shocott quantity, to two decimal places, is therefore 5099.25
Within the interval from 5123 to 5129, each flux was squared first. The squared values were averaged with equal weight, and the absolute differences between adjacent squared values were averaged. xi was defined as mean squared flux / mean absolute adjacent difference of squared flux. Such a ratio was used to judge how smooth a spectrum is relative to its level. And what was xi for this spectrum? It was 52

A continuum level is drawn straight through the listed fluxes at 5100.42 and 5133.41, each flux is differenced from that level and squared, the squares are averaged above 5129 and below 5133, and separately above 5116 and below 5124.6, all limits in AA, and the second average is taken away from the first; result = 0.4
